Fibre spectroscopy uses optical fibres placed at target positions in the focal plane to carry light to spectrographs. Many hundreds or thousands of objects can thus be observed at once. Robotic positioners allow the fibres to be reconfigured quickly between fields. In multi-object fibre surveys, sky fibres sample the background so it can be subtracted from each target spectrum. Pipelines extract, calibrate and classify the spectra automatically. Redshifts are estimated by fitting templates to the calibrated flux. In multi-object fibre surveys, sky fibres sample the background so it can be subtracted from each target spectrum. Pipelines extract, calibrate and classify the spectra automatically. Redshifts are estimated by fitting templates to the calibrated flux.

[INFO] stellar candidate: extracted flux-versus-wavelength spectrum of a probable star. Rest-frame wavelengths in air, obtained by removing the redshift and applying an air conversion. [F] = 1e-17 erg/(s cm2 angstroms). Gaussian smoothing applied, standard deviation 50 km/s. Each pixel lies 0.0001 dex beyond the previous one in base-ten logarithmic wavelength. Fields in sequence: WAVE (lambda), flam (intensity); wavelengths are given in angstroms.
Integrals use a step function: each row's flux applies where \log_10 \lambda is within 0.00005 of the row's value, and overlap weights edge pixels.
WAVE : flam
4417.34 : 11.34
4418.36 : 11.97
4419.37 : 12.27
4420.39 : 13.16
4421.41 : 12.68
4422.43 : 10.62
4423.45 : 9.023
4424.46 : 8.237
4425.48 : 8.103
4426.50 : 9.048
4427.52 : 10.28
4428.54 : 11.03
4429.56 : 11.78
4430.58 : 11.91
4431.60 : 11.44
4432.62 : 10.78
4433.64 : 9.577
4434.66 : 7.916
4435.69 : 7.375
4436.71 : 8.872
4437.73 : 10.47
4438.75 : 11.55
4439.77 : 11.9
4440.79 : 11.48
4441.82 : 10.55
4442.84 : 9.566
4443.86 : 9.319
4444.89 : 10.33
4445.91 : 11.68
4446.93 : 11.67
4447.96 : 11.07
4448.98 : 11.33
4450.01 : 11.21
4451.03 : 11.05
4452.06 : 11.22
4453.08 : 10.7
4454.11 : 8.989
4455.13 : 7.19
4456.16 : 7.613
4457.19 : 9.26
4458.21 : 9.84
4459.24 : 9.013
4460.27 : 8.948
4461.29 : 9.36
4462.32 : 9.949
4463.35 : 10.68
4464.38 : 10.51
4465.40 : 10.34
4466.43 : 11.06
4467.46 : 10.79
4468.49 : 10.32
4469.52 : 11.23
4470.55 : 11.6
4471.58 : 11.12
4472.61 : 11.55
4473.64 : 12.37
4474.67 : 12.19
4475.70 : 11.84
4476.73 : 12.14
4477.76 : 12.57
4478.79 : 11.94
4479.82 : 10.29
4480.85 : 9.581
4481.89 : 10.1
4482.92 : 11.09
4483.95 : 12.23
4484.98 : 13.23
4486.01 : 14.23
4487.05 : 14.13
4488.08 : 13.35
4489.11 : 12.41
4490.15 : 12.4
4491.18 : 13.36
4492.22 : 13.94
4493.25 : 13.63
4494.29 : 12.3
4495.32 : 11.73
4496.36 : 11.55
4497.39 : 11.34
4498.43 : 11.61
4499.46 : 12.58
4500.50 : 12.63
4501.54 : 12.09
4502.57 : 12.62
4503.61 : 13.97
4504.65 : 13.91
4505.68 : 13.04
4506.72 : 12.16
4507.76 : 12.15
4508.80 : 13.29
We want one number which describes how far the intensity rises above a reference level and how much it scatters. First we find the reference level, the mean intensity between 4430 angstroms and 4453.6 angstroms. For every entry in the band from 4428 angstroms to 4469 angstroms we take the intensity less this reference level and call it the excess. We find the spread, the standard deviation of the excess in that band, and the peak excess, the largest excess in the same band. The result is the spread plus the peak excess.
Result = 2.6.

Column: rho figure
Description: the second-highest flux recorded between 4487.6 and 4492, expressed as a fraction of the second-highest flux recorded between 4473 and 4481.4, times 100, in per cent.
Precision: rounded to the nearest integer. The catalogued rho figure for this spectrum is 108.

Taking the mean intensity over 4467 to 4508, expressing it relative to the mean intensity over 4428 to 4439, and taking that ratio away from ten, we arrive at 8.81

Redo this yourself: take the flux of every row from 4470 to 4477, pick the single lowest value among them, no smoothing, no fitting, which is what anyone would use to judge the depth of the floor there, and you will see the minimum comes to 11.12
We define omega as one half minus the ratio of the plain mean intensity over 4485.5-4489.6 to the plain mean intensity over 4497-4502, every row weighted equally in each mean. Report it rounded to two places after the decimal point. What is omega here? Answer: -0.62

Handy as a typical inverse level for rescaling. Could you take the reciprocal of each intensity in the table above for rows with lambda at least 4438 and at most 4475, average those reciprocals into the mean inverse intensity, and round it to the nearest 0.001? 0.097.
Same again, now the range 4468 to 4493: 0.084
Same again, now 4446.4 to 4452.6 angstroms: 0.089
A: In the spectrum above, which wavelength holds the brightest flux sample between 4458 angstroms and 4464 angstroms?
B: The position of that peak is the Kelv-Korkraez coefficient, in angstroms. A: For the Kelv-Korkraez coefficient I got 4463.35 angstroms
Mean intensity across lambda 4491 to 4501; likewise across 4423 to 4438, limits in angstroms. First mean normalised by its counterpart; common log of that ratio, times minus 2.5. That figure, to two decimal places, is -0.27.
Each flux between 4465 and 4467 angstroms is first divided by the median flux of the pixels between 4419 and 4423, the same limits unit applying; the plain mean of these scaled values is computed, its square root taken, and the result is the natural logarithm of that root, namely -0.08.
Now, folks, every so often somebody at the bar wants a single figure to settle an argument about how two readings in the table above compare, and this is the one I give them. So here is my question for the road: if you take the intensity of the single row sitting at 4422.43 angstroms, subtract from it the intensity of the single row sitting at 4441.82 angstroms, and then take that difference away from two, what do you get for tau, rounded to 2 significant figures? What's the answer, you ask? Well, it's 1.9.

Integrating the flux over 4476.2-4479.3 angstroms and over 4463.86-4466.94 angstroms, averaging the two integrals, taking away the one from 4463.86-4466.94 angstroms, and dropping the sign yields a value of 2.5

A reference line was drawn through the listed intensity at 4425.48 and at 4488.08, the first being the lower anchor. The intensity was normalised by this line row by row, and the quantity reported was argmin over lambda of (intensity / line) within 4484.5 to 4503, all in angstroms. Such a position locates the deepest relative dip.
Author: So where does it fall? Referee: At 4497.39 angstroms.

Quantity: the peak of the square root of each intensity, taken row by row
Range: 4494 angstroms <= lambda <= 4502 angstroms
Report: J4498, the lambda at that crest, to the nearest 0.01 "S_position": 4500.50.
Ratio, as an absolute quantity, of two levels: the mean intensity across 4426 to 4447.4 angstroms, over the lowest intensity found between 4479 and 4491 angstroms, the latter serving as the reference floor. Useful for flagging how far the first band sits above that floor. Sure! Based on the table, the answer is 1.09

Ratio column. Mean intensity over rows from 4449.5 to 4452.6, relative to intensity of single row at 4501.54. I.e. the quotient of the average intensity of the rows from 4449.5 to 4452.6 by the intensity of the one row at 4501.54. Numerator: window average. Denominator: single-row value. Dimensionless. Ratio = 0.92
